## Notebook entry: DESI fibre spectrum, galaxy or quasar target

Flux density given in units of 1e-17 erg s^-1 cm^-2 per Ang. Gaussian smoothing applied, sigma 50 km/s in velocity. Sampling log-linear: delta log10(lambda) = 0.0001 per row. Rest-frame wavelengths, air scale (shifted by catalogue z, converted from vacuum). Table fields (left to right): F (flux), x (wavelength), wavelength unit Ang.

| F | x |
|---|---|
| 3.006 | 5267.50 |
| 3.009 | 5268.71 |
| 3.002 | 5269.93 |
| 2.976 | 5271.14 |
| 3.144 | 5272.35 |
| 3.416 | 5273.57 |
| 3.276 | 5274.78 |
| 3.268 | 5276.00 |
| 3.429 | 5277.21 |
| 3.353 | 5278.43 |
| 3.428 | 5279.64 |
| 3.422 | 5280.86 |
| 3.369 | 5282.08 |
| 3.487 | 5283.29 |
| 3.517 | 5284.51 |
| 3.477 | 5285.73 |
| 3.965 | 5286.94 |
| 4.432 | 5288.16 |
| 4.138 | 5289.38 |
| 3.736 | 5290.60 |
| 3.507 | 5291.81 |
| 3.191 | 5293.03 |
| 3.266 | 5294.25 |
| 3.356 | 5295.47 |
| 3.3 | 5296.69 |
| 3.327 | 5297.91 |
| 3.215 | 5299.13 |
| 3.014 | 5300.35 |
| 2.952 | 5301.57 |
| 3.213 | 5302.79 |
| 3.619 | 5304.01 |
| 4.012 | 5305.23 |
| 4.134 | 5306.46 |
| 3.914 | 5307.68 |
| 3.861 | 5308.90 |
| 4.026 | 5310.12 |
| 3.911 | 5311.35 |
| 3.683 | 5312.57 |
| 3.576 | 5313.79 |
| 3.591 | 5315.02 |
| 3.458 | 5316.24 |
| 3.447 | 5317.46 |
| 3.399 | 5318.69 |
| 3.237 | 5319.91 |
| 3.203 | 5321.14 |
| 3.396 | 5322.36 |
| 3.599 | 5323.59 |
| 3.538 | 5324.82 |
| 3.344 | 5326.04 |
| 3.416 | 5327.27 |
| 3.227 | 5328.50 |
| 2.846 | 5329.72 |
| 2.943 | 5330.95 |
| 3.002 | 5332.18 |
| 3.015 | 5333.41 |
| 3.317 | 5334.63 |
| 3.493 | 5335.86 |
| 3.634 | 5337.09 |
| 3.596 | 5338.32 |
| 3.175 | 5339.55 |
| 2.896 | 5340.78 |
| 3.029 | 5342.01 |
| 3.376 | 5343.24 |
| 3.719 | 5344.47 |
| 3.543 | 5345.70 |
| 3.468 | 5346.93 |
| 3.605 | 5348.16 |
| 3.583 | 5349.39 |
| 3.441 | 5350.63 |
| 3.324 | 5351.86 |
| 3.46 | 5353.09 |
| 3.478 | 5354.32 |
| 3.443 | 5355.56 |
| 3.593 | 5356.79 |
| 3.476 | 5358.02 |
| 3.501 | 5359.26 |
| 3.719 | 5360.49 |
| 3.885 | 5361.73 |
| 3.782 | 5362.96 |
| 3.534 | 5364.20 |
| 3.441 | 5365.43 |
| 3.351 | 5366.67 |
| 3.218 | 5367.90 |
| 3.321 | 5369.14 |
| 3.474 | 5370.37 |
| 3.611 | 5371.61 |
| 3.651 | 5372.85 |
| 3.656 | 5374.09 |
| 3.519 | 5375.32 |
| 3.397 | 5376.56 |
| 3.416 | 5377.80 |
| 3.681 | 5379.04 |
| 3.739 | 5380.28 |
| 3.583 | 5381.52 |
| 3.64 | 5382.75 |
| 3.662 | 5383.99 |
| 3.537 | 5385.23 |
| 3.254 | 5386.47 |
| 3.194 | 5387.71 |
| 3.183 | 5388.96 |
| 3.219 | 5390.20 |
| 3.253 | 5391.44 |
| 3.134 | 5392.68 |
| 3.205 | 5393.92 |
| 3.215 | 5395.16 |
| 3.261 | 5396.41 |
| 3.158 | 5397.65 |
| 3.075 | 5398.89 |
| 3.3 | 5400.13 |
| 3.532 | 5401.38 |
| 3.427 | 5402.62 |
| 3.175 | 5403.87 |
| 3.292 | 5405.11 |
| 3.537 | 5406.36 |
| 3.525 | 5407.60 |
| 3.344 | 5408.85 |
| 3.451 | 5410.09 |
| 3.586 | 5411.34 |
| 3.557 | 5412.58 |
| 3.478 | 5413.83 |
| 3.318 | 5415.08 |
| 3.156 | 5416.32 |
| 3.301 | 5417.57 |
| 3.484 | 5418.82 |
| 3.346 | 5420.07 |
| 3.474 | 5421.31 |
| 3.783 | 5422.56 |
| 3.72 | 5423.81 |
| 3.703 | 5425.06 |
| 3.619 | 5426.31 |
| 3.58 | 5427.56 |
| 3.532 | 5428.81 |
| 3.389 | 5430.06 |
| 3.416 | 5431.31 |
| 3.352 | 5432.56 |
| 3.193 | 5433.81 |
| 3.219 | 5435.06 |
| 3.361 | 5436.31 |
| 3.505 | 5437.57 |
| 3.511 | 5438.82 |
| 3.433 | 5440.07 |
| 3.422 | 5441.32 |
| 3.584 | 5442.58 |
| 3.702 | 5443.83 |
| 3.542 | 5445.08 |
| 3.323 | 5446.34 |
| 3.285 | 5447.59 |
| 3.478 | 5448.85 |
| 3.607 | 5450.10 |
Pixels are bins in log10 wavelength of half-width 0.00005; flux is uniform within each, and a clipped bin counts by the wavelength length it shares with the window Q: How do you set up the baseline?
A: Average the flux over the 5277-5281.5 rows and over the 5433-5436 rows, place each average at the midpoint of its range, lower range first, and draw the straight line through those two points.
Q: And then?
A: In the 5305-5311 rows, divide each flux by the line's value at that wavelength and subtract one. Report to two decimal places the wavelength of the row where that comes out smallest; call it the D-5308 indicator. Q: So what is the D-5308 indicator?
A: 5308.90 Ang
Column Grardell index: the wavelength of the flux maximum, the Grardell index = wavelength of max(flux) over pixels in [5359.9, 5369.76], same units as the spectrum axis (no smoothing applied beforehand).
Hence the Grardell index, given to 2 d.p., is 5361.73 Ang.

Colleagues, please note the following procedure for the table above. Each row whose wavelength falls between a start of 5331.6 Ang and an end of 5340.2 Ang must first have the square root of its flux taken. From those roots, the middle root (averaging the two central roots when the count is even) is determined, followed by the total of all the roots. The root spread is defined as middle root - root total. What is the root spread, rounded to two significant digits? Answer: -11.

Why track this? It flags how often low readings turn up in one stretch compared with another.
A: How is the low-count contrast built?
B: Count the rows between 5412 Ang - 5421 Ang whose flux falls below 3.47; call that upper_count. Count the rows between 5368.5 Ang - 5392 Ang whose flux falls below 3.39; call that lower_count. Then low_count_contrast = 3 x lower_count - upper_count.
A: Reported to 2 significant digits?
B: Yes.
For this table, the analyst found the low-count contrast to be 14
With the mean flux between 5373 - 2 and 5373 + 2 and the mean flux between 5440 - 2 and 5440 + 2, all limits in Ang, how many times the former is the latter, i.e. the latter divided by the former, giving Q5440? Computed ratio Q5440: 0.95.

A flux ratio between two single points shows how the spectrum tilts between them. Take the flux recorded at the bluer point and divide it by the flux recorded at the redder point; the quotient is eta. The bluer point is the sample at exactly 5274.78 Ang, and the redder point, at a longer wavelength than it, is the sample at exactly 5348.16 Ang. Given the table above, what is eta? 0.91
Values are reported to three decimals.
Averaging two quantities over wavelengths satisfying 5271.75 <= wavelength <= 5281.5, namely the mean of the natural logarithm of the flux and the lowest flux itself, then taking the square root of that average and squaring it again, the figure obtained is 2.175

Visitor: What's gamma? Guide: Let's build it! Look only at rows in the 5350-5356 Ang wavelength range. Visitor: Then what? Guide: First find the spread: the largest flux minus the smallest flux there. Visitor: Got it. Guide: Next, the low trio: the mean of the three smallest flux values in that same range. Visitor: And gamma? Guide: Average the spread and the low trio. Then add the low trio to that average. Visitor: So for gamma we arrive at 5.18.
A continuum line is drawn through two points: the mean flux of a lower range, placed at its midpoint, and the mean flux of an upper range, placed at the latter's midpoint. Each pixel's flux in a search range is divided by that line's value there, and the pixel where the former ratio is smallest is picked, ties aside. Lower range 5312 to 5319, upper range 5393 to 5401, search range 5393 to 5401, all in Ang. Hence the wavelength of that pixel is 5398.89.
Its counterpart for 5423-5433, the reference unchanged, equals 5432.56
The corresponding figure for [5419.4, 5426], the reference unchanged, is 5420.07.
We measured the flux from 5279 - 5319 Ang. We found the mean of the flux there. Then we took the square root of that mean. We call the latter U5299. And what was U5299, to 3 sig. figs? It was 1.89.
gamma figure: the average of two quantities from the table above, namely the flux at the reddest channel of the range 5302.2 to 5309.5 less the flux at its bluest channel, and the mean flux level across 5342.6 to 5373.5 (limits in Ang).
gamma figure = 2.1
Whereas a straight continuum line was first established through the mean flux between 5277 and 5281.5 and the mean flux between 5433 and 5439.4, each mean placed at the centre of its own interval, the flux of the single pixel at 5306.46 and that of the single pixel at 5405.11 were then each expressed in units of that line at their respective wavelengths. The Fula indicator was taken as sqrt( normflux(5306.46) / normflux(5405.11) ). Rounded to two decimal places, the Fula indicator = 1.12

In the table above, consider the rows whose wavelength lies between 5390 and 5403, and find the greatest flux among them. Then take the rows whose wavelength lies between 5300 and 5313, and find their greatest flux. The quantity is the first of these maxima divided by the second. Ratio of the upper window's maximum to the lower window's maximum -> 0.85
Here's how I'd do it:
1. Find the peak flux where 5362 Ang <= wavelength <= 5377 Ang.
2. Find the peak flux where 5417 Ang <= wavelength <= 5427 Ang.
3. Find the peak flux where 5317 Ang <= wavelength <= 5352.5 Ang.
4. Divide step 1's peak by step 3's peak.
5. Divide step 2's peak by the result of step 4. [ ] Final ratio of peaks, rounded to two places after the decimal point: 3.72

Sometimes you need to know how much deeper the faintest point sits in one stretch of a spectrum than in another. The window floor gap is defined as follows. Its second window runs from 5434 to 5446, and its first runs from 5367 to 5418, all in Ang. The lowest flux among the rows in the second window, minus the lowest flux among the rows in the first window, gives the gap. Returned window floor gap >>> 0.14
